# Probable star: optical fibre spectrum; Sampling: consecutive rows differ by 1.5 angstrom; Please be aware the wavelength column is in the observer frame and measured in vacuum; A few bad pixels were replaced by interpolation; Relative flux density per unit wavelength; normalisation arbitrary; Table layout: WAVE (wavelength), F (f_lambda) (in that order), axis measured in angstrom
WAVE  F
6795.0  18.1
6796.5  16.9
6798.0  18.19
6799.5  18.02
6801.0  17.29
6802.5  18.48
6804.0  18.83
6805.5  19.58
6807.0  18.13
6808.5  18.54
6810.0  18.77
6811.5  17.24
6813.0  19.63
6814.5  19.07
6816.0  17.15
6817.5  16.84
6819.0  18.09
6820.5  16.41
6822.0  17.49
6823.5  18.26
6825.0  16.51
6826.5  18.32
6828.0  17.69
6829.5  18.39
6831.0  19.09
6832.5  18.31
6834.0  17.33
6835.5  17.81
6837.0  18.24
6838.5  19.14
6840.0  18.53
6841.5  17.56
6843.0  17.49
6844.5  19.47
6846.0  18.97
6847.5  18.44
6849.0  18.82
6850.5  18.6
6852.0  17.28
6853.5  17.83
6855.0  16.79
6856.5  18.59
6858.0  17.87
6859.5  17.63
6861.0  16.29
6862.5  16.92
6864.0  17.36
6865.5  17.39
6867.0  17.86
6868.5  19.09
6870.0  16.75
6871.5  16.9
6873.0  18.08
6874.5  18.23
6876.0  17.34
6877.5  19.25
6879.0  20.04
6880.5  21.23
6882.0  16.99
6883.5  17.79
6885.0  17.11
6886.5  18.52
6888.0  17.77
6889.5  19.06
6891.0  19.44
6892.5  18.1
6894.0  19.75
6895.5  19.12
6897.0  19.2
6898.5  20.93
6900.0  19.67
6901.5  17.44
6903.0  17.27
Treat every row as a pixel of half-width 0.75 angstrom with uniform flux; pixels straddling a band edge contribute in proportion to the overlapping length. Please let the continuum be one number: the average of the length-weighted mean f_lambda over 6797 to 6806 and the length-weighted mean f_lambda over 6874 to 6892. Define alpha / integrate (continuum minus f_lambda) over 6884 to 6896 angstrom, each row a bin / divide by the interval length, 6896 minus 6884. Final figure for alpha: -0.1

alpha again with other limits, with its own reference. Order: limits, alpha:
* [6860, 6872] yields 1.1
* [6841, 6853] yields 0.1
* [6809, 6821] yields 0.5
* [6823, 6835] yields 0.5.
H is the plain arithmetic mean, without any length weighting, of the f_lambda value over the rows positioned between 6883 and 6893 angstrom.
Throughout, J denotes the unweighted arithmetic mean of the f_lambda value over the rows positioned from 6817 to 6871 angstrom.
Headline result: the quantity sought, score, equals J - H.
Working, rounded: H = 18.3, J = 17.9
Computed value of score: -0.4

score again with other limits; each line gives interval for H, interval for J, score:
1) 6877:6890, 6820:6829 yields -1.2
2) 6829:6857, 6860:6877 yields -0.8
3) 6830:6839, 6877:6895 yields 0.4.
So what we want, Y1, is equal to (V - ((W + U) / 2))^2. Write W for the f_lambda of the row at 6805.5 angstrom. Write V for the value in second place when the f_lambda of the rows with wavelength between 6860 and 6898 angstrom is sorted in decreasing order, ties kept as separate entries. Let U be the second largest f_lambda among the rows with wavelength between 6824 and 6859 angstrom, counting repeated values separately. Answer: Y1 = 0.5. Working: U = 19.14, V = 20.04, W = 19.58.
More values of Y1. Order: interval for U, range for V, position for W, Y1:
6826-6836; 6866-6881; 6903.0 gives 4.9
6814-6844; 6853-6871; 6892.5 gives 0.0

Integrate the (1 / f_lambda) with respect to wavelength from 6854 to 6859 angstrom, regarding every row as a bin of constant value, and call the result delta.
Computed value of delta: 0.282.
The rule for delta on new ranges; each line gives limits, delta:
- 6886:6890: 0.217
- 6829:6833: 0.215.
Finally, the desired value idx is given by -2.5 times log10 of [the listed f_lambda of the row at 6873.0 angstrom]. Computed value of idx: -3.143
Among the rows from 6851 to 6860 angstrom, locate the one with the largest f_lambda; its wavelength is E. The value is 6856.5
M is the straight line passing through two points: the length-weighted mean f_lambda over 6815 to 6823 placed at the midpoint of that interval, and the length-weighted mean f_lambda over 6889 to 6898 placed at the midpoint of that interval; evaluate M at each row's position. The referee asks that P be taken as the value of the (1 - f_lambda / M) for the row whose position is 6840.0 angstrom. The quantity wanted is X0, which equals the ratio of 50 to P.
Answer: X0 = -1249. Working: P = -0.04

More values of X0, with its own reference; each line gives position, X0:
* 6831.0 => -586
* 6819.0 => -1078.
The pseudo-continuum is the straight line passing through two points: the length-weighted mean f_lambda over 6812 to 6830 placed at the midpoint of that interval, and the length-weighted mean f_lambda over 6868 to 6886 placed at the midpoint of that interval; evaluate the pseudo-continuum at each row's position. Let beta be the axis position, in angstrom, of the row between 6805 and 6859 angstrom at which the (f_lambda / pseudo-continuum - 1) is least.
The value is 6820.5 angstrom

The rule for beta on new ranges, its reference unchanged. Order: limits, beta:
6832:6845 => 6834.0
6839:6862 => 6861.0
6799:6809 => 6801.0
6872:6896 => 6882.0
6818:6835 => 6820.5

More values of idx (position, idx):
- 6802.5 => -3.167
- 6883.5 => -3.125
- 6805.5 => -3.230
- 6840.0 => -3.170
